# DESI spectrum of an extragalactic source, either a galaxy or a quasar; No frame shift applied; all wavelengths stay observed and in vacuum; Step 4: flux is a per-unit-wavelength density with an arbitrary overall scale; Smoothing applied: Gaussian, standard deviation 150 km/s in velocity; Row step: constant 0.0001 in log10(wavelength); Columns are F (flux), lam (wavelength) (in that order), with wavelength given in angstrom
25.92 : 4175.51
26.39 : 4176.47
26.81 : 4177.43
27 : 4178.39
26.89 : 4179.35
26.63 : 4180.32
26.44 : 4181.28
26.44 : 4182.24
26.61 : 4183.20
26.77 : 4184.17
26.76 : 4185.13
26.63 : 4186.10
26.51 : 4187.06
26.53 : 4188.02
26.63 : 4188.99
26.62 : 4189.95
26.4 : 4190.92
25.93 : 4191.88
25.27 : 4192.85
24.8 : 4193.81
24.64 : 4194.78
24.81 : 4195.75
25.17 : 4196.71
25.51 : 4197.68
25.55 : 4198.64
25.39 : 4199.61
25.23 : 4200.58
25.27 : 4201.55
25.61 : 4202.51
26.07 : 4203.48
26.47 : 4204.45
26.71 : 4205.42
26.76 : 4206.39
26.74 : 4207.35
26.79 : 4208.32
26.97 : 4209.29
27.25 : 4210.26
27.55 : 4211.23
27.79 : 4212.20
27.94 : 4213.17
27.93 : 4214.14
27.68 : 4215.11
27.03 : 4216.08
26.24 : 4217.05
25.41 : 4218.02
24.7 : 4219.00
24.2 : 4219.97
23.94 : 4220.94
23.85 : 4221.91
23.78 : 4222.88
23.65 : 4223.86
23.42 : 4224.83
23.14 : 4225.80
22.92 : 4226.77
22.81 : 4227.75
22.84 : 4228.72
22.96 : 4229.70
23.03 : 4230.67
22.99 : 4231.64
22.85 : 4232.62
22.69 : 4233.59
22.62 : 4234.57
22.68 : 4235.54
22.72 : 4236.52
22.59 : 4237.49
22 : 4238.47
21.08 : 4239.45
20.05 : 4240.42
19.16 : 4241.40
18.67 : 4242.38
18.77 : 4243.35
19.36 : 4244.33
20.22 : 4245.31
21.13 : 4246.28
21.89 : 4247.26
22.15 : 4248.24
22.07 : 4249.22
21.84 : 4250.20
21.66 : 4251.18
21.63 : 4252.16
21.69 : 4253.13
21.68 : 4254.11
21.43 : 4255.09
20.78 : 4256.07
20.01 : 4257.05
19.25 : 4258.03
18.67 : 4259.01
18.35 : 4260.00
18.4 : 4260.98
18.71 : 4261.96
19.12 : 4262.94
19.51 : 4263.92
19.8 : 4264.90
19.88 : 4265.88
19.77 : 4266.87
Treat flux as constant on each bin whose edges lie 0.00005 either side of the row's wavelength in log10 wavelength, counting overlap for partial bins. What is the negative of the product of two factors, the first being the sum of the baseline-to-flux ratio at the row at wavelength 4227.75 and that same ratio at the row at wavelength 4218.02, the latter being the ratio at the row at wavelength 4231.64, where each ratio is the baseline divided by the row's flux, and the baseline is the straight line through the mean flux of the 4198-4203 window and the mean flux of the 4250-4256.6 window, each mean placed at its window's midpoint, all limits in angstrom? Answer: -1.99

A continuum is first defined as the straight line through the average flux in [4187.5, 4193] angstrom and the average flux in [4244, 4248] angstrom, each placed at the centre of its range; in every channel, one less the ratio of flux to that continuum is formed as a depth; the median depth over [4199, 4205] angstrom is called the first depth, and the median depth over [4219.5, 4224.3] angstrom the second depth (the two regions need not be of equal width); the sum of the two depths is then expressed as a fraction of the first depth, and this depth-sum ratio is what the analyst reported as 3.3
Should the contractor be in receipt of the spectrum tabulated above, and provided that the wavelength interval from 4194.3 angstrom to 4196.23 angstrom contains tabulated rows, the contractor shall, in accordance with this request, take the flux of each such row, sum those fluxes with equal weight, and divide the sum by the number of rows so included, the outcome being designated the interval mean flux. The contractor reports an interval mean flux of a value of 24.7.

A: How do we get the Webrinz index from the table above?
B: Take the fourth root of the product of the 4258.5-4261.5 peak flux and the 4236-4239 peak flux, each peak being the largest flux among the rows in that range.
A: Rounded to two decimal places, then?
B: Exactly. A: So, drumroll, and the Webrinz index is 4.54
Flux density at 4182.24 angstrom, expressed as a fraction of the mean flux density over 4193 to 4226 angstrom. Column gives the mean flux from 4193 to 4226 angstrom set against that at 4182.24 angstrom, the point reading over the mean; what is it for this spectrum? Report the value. 1.03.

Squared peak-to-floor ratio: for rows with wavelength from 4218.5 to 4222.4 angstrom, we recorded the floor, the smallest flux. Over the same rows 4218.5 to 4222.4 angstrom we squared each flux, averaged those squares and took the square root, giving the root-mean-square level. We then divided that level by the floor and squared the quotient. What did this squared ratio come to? 1.03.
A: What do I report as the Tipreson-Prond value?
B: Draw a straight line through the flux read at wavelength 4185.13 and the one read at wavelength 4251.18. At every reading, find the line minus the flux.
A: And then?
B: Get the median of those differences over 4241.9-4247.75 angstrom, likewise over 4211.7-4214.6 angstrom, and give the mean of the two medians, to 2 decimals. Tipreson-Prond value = -0.49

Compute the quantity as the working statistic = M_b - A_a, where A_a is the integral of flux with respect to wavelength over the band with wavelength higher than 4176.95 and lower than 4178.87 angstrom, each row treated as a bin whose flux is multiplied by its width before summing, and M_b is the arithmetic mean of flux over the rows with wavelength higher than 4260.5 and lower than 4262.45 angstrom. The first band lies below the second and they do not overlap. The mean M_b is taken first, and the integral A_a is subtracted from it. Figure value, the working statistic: -33.2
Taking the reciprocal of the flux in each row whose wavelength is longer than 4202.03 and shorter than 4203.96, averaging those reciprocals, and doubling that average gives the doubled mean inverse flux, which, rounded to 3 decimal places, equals 0.077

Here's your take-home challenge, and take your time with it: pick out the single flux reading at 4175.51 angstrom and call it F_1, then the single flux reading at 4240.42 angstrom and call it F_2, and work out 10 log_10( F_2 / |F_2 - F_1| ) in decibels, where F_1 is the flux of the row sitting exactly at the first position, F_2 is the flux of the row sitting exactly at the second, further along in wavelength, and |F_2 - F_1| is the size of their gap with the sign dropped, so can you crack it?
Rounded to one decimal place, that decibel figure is 5.3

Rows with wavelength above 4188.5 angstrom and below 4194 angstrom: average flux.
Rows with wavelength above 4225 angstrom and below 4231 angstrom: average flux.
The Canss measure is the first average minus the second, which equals 3.0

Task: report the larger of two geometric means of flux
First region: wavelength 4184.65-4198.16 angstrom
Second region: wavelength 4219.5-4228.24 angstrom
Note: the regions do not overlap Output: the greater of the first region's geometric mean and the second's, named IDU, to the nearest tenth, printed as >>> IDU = 25.9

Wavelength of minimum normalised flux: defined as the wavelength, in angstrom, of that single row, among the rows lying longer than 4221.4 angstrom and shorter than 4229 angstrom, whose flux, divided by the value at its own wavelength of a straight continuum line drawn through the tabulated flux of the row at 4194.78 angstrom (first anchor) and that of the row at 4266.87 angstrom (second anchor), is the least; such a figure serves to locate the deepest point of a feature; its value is 4227.75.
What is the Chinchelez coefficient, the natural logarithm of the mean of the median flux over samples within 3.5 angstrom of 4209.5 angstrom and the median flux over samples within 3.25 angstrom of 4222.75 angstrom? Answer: 3.23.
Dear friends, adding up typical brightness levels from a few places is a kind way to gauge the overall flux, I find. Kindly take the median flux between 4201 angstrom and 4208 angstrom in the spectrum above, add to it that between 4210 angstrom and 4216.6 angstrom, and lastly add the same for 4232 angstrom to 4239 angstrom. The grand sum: 77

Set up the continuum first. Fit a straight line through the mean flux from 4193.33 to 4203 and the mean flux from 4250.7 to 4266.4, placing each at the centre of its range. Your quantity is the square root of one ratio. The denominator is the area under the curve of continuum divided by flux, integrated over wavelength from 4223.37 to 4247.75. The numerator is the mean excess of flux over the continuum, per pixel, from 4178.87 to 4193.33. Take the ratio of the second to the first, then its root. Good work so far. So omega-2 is 0.10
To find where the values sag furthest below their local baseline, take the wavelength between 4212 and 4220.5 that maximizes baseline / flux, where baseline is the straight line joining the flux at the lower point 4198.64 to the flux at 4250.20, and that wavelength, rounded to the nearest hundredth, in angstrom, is 4219.97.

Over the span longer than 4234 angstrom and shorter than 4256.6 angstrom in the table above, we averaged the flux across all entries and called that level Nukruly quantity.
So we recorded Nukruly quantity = 21.2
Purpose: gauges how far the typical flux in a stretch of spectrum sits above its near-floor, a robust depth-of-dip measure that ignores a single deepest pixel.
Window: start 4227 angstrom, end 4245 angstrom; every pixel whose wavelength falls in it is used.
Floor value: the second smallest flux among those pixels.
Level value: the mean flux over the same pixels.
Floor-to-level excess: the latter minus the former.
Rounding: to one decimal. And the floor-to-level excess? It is 2.9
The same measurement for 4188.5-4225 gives 2.2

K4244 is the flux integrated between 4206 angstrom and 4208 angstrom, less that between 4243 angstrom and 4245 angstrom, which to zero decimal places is 15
